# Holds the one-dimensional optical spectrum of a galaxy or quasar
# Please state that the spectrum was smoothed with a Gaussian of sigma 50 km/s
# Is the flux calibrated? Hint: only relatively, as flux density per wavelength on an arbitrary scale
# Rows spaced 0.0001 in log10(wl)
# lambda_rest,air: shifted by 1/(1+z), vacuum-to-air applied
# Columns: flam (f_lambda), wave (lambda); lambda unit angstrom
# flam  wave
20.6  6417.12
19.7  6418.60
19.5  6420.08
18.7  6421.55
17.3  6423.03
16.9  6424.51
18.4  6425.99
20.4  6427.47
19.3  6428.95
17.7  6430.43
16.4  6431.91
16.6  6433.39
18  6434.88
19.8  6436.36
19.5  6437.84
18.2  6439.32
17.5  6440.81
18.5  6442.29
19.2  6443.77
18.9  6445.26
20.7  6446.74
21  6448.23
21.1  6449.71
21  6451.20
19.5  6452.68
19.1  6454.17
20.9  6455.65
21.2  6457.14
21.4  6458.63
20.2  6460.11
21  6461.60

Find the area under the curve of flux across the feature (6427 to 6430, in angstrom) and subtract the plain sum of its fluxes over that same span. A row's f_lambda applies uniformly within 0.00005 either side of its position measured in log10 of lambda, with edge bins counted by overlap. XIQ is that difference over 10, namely 1.9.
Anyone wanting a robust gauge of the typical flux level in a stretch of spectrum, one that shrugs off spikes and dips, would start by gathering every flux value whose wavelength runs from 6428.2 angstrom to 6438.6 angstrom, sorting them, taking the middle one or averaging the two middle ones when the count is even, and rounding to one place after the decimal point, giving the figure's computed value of 18.0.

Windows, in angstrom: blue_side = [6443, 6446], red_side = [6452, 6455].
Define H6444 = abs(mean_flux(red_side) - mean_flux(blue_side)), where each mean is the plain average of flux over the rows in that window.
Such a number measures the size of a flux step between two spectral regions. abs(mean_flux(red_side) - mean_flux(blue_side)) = 0.3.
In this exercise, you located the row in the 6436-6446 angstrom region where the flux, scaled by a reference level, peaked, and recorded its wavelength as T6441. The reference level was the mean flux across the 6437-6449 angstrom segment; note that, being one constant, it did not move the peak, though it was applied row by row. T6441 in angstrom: 6436.36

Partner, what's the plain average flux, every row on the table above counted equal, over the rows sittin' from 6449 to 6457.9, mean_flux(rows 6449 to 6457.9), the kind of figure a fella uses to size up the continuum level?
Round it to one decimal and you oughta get 20.5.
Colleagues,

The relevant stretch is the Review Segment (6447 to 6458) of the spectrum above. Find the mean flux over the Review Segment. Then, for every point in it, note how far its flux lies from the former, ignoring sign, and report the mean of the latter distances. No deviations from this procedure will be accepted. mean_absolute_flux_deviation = 0.71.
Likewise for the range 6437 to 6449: 0.91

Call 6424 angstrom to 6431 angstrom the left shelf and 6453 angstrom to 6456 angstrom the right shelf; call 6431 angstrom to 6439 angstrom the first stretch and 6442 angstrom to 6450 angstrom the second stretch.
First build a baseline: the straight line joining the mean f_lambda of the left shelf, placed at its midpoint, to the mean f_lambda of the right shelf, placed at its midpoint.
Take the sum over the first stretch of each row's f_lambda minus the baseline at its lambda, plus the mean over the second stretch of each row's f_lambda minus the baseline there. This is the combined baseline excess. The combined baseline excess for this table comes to -4.0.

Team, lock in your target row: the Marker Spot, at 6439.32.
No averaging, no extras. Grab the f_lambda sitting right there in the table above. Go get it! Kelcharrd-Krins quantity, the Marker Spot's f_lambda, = 18.2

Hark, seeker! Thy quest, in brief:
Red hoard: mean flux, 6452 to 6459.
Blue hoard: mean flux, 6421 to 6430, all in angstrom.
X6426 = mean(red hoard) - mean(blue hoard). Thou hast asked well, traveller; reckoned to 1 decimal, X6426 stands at 1.9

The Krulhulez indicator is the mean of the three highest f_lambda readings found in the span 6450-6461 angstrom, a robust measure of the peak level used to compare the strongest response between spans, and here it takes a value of 21.2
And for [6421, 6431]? 19.5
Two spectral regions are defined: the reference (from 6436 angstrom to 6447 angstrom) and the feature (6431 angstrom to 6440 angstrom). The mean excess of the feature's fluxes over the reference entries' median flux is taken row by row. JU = -1.0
